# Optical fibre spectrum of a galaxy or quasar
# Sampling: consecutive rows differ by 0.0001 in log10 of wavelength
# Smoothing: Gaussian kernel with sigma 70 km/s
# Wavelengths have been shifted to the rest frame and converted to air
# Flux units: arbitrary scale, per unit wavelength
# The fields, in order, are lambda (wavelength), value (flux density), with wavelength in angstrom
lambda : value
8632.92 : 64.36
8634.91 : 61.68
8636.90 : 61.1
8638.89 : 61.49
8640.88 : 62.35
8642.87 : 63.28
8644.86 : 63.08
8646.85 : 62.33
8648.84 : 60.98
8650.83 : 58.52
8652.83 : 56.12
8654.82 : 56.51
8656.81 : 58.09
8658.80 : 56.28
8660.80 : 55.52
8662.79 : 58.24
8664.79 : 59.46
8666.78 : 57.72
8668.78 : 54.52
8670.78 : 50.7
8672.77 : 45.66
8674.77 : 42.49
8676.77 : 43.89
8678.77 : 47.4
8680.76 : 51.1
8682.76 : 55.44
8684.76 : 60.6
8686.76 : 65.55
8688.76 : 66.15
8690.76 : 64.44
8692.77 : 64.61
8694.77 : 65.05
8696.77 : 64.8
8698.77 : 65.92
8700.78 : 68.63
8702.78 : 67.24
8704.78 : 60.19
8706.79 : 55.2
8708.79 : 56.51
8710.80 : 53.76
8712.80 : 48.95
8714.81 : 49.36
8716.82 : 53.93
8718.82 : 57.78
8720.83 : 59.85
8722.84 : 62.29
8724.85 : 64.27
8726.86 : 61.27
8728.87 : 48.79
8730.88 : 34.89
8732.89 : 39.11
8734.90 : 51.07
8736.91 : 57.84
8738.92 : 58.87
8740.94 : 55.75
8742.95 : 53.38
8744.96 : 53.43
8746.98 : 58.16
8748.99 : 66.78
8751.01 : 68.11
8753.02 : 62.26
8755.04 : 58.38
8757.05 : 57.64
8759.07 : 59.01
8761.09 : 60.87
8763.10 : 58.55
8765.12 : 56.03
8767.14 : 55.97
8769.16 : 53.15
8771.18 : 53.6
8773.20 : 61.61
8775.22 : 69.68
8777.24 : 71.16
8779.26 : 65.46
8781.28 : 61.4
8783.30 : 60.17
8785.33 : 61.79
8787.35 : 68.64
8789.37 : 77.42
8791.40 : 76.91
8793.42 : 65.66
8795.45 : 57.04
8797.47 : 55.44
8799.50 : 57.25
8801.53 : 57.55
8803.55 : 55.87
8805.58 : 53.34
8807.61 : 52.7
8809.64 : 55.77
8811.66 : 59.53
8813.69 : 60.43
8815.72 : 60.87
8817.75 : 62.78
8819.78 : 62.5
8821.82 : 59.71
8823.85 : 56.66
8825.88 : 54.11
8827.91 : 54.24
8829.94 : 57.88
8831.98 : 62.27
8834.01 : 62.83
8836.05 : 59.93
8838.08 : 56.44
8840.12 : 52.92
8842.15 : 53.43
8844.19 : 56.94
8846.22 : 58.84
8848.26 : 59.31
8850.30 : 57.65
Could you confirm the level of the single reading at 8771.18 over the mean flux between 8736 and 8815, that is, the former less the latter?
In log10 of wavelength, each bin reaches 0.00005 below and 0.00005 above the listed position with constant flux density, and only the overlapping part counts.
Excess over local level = -6.7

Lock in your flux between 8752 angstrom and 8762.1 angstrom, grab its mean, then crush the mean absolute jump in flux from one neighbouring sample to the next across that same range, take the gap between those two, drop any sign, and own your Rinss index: 57.7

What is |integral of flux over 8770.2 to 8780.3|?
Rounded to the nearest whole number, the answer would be 650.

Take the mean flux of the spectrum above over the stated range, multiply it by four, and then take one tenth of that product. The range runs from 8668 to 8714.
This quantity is 23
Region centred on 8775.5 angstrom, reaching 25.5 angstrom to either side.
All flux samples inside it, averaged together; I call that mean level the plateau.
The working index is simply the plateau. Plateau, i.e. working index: 62.1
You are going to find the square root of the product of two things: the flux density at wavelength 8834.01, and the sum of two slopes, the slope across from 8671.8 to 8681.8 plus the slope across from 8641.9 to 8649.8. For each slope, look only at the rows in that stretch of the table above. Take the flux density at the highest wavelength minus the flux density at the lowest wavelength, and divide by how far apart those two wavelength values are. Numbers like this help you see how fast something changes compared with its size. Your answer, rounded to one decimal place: 4.3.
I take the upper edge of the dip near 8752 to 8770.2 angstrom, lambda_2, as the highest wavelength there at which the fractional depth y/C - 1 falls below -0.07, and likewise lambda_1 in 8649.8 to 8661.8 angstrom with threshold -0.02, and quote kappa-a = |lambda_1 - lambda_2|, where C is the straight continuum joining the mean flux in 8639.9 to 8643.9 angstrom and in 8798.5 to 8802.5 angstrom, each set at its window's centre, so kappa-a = 108.4 angstrom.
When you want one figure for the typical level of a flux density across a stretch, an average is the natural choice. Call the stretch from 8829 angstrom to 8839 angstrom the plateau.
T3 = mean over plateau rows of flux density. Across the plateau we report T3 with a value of 59.9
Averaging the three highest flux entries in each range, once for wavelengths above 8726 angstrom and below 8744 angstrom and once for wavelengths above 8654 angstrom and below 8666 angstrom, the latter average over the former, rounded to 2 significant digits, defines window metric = 0.99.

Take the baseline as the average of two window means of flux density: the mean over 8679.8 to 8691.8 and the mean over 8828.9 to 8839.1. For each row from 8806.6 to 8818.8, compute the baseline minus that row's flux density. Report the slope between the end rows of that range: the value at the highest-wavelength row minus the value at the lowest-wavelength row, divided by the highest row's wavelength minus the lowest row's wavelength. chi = -1.0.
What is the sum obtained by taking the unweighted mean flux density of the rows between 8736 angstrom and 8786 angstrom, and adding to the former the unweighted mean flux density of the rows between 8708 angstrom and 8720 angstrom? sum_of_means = 113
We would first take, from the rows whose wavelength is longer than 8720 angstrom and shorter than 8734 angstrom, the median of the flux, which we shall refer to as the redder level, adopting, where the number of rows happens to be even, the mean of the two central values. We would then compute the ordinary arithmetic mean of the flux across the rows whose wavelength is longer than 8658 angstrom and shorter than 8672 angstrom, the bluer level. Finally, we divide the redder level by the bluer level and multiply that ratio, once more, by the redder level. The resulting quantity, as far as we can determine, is 64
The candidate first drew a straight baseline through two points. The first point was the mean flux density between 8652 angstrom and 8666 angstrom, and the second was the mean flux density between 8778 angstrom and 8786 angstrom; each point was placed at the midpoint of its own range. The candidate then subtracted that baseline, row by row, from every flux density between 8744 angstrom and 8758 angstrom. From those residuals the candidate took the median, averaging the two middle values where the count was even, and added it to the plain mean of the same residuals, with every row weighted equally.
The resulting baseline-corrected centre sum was -3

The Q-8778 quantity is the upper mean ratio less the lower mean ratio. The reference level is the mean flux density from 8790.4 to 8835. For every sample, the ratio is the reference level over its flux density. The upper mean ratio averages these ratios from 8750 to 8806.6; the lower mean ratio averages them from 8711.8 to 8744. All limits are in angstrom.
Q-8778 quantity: -0.16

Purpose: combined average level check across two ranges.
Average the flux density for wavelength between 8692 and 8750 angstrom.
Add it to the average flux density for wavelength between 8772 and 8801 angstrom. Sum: 122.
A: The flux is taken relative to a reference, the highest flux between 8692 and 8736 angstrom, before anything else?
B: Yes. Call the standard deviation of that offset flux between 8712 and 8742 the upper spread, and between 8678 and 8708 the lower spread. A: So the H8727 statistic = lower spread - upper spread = -2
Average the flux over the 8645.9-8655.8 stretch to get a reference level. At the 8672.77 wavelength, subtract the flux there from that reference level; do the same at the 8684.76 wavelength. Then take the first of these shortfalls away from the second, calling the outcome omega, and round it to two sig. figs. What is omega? -15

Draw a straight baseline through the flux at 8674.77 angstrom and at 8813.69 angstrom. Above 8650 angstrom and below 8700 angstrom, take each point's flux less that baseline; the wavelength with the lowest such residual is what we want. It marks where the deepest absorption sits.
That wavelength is 8674.77 angstrom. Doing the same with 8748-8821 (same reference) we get 8807.61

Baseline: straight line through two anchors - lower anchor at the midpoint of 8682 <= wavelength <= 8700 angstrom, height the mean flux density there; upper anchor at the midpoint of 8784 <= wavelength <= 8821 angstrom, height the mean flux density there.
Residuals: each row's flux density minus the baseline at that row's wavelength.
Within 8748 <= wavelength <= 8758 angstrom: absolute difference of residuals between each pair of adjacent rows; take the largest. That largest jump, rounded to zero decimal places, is 6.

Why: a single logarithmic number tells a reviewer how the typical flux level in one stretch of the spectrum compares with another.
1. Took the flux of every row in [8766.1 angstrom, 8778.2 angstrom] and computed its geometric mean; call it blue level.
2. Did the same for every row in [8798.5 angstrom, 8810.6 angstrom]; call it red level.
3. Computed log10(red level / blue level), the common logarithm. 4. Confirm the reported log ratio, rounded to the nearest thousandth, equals -0.038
